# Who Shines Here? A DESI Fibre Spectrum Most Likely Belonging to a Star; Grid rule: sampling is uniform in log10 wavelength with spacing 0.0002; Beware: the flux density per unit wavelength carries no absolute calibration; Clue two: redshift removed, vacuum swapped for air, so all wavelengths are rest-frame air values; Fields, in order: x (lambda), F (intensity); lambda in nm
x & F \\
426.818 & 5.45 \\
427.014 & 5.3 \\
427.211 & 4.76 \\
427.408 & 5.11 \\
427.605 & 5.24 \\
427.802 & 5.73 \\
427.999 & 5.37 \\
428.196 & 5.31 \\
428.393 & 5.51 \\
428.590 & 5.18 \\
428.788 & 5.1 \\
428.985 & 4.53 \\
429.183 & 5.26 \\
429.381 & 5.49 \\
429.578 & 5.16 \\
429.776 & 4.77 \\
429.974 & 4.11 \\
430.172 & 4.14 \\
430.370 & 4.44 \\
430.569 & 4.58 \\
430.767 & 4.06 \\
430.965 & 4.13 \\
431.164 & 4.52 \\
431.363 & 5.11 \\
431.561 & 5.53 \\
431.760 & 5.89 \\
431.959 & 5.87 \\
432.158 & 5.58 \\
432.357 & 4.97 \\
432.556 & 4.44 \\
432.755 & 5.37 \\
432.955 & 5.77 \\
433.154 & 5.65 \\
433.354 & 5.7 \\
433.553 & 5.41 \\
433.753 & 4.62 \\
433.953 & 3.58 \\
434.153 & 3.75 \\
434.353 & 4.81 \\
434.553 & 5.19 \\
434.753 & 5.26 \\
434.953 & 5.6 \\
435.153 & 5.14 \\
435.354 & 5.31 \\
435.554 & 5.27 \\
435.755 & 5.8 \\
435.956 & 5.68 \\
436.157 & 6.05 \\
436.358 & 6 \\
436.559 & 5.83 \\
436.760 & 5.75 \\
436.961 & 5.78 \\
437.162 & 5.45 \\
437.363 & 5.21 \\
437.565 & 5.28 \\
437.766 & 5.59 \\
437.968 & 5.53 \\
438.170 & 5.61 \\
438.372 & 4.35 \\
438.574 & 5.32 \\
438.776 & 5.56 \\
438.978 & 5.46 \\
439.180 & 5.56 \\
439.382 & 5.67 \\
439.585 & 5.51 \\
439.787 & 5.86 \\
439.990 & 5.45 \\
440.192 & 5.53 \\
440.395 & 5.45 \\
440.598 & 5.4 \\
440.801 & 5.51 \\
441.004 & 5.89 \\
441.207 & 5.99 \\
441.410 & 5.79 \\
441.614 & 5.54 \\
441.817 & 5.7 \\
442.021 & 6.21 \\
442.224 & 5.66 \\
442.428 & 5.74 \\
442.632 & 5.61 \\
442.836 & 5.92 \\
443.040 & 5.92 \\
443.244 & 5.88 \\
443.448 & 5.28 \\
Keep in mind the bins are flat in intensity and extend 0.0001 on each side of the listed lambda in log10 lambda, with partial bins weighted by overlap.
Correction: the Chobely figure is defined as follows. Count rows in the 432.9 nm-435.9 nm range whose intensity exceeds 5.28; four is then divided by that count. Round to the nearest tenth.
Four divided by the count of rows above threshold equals 0.6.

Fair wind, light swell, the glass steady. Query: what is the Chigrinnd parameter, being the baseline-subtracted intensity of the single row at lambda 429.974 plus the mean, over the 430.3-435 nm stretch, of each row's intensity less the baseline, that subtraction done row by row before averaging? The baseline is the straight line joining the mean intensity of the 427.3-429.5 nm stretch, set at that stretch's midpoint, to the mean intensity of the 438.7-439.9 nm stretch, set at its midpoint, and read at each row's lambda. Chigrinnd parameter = -1.60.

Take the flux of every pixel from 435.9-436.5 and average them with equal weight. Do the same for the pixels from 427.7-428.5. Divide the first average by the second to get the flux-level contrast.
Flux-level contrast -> 1.08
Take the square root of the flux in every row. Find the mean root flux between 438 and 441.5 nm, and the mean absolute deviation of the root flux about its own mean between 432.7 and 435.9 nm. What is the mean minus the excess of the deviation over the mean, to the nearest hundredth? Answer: 4.59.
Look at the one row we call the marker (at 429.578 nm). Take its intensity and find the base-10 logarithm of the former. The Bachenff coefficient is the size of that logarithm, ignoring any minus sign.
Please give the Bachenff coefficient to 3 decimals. 0.713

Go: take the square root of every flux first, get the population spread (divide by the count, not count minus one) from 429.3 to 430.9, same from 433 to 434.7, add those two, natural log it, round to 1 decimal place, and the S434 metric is -1.2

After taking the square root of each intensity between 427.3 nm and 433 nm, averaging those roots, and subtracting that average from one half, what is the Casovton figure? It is -1.74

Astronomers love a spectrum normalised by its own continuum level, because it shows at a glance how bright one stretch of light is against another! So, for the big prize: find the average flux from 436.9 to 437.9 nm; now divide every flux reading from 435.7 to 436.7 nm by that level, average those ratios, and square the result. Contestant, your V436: 1.16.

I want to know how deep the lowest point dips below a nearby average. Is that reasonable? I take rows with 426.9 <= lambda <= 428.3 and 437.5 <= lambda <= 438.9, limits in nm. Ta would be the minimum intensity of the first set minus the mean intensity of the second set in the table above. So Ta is -0.56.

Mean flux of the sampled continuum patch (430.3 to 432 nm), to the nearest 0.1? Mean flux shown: 4.9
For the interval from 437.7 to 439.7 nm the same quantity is 5.4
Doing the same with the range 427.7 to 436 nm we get 5.1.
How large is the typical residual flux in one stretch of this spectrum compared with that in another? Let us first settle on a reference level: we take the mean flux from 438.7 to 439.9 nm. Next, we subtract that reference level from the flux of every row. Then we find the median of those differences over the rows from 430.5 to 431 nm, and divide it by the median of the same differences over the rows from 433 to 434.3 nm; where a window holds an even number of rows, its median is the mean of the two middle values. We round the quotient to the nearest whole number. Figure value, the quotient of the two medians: 3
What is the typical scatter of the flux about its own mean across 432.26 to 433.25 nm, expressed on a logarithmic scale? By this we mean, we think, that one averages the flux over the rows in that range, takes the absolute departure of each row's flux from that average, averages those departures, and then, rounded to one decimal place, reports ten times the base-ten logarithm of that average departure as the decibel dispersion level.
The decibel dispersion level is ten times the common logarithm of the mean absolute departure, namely -3.7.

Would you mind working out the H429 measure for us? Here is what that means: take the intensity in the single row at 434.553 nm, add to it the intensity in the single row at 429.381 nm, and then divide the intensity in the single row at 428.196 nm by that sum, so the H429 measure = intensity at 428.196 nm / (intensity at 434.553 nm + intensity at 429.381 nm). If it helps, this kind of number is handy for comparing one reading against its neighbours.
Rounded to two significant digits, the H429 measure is 0.50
